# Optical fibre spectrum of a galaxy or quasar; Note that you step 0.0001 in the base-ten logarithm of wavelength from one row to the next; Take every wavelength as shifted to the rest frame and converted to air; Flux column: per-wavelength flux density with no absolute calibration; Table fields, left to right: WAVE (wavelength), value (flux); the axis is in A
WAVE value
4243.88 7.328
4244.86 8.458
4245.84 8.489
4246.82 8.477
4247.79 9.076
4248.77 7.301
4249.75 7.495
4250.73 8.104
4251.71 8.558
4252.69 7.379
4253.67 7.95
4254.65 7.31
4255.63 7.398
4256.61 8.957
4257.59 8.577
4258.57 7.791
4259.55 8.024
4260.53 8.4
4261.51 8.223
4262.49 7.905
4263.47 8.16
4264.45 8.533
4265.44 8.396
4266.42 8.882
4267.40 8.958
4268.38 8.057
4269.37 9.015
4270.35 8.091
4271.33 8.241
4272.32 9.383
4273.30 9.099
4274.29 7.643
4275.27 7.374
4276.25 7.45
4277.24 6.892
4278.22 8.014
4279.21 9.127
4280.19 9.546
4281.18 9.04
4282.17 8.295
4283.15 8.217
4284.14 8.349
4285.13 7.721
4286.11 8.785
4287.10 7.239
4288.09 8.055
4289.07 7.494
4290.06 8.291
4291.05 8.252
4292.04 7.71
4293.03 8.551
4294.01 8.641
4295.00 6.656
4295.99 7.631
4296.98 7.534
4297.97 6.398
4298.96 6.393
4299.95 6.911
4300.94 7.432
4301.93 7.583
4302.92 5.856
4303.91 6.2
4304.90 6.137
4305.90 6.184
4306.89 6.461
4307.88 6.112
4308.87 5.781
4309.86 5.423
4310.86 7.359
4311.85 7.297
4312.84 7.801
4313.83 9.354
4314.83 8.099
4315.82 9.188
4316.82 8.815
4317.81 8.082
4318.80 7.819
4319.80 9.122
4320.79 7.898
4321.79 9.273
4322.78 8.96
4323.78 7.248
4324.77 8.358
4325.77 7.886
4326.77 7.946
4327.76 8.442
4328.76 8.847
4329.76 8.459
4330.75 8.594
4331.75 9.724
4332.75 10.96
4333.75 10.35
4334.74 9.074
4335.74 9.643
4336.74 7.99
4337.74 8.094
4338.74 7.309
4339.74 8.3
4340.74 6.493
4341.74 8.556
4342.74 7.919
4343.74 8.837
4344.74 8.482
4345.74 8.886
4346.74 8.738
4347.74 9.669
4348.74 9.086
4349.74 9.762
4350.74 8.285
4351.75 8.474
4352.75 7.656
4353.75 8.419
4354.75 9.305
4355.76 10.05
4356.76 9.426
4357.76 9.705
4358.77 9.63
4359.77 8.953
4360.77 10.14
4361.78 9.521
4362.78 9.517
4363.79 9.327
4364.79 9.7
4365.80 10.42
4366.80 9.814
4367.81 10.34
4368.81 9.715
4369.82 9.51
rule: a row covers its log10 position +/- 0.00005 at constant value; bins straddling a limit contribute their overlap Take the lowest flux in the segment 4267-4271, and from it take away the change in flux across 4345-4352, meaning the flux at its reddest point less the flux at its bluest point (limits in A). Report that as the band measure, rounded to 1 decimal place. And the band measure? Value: 8.5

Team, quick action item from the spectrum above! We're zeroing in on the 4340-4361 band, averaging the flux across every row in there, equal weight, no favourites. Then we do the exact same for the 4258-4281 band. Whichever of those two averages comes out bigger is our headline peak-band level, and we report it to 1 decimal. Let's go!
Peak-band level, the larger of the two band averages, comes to 8.9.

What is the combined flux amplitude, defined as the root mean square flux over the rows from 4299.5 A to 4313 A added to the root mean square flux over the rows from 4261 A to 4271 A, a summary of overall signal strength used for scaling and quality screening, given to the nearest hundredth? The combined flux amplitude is 15.08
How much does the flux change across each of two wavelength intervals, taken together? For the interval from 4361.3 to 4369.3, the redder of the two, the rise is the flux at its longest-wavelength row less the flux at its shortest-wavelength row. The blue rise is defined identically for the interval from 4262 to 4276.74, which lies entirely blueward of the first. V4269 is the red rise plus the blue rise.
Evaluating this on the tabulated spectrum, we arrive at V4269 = -0.3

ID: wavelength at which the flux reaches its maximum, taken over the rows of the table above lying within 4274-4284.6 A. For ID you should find 4280.19 A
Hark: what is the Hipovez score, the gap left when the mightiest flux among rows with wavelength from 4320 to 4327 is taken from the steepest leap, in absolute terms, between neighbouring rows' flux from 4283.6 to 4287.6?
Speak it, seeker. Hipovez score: -7.73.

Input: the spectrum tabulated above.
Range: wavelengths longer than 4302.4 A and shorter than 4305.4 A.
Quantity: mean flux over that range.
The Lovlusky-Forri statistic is 6.1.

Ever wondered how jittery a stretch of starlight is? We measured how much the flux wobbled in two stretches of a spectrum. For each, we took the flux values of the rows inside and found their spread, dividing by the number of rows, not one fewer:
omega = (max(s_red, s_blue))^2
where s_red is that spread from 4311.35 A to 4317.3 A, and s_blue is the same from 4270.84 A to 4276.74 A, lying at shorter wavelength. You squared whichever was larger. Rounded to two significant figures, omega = 0.63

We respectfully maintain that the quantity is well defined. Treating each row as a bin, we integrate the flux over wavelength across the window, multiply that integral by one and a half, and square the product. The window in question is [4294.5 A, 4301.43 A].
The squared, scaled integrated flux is 5281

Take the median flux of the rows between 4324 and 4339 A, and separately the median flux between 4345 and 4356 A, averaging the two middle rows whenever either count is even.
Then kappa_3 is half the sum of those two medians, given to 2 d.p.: 8.67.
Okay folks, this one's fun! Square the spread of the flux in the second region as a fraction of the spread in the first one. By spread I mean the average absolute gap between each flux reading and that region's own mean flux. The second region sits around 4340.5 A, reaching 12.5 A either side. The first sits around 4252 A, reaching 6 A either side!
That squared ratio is 1.51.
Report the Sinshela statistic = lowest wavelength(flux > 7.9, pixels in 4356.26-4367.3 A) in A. 4356.76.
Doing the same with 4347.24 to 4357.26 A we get 4347.74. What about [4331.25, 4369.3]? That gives 4331.75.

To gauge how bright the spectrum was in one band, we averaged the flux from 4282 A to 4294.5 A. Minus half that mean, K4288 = -4.06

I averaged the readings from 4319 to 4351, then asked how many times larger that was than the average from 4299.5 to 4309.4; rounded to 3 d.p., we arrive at 1.340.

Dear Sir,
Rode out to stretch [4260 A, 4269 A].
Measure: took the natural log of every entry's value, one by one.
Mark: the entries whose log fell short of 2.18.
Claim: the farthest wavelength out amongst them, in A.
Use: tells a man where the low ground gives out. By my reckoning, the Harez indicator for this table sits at 4268.38 A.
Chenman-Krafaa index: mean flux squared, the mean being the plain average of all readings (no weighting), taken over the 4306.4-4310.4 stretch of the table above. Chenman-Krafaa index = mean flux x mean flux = 35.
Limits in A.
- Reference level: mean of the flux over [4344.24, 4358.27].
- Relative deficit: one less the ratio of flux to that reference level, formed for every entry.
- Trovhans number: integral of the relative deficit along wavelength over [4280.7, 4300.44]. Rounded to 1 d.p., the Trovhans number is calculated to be 2.6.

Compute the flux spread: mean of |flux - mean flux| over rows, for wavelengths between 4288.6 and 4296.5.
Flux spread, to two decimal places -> 0.53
